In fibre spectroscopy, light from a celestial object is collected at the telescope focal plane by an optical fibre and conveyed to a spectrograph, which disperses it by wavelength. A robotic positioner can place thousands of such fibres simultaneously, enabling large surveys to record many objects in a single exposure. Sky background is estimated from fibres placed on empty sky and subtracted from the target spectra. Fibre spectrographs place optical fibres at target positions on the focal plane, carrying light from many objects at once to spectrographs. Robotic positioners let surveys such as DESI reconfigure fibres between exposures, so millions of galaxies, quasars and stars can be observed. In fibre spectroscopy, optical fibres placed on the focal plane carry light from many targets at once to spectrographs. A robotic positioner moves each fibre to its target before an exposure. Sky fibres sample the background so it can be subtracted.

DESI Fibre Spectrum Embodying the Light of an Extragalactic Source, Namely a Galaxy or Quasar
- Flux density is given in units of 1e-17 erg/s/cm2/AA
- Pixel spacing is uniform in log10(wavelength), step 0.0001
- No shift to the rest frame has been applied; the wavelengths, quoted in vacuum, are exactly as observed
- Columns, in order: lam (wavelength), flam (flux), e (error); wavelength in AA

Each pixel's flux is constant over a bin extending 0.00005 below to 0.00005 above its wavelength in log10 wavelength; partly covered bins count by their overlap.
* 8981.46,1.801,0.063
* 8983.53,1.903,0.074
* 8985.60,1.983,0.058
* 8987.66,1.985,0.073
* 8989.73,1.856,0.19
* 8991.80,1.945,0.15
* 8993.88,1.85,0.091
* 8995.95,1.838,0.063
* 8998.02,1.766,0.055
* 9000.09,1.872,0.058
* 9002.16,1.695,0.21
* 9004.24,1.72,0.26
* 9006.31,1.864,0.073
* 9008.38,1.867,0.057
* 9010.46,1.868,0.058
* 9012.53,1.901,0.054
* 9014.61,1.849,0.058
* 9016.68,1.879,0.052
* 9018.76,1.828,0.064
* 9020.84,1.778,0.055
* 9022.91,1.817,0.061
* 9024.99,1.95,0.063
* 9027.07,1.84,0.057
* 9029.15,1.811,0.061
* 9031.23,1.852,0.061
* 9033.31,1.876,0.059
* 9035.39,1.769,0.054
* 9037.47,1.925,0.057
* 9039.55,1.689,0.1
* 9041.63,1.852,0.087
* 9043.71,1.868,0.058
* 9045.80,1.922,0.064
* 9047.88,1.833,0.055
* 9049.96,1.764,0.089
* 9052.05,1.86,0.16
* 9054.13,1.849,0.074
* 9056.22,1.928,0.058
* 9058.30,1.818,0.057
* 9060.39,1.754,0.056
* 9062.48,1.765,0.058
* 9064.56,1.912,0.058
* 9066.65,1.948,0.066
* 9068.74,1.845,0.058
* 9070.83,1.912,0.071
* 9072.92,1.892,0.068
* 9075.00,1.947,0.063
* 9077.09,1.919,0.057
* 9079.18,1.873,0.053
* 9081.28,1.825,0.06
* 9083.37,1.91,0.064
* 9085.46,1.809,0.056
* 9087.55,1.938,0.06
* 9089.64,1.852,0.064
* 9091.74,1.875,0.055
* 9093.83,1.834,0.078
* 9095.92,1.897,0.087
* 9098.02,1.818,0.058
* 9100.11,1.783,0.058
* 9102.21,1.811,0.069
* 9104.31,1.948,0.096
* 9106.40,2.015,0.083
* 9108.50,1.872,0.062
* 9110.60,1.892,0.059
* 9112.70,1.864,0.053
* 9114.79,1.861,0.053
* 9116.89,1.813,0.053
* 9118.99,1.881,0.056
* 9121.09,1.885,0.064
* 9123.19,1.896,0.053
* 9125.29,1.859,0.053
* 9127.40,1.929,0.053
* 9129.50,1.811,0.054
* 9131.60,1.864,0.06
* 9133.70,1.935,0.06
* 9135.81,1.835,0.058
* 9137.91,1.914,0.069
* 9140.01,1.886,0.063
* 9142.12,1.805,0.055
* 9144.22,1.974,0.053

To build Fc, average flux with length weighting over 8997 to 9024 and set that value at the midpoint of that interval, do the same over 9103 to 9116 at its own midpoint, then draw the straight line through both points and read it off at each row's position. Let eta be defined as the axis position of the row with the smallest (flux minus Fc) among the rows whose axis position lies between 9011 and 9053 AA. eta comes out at 9039.55 AA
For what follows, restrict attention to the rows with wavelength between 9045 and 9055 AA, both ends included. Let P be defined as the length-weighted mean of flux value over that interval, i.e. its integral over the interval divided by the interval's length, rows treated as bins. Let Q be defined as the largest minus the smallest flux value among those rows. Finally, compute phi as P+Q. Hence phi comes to 2.00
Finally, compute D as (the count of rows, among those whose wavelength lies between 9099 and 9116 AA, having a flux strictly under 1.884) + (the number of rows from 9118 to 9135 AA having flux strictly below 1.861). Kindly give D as 7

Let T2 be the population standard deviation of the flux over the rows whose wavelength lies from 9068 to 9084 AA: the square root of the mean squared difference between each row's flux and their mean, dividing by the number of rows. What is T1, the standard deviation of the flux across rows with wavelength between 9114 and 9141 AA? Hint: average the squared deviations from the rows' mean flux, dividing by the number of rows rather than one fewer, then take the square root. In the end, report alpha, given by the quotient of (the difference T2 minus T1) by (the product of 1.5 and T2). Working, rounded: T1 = 0.038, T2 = 0.0379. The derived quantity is 0.00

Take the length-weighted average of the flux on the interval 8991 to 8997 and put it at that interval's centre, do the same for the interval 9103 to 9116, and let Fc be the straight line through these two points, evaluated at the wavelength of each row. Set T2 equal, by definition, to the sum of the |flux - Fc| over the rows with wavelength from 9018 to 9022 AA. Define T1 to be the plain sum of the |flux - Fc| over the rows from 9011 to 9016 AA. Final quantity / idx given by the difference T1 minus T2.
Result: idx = -0.102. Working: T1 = 0.053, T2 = 0.15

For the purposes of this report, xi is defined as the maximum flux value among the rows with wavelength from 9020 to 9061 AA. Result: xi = 1.95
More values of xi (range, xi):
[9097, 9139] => 2.015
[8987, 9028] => 1.985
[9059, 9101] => 1.948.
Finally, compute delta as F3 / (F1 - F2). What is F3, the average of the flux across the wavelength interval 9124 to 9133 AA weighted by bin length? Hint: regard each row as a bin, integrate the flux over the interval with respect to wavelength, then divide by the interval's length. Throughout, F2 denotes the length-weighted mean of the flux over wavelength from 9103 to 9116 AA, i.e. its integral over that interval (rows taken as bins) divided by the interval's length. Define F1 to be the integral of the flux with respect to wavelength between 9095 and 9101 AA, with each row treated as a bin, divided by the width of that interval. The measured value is -25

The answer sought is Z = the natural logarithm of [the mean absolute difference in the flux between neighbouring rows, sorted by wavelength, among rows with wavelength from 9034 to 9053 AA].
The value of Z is -2.21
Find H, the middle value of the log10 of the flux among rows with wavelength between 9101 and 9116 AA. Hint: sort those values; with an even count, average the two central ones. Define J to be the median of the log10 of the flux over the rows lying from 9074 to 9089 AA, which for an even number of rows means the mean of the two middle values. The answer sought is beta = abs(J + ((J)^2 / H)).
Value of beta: 0.571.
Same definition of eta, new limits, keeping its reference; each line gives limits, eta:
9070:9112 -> 9100.11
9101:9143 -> 9142.12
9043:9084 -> 9060.39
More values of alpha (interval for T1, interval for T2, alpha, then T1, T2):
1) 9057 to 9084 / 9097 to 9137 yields -0.08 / 0.062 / 0.0554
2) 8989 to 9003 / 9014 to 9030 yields -0.35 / 0.074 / 0.0486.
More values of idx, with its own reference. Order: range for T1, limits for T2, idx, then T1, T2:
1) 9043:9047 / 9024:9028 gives -0.057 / 0.053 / 0.11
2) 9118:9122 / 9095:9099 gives -0.038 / 0.052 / 0.09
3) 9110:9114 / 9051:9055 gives -0.013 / 0.057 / 0.07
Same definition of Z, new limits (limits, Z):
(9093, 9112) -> -2.64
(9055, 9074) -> -2.66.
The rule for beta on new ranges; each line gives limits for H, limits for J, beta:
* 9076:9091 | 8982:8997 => 0.566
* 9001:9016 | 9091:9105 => 0.520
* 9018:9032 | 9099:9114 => 0.555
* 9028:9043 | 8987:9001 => 0.538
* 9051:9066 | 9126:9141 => 0.560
